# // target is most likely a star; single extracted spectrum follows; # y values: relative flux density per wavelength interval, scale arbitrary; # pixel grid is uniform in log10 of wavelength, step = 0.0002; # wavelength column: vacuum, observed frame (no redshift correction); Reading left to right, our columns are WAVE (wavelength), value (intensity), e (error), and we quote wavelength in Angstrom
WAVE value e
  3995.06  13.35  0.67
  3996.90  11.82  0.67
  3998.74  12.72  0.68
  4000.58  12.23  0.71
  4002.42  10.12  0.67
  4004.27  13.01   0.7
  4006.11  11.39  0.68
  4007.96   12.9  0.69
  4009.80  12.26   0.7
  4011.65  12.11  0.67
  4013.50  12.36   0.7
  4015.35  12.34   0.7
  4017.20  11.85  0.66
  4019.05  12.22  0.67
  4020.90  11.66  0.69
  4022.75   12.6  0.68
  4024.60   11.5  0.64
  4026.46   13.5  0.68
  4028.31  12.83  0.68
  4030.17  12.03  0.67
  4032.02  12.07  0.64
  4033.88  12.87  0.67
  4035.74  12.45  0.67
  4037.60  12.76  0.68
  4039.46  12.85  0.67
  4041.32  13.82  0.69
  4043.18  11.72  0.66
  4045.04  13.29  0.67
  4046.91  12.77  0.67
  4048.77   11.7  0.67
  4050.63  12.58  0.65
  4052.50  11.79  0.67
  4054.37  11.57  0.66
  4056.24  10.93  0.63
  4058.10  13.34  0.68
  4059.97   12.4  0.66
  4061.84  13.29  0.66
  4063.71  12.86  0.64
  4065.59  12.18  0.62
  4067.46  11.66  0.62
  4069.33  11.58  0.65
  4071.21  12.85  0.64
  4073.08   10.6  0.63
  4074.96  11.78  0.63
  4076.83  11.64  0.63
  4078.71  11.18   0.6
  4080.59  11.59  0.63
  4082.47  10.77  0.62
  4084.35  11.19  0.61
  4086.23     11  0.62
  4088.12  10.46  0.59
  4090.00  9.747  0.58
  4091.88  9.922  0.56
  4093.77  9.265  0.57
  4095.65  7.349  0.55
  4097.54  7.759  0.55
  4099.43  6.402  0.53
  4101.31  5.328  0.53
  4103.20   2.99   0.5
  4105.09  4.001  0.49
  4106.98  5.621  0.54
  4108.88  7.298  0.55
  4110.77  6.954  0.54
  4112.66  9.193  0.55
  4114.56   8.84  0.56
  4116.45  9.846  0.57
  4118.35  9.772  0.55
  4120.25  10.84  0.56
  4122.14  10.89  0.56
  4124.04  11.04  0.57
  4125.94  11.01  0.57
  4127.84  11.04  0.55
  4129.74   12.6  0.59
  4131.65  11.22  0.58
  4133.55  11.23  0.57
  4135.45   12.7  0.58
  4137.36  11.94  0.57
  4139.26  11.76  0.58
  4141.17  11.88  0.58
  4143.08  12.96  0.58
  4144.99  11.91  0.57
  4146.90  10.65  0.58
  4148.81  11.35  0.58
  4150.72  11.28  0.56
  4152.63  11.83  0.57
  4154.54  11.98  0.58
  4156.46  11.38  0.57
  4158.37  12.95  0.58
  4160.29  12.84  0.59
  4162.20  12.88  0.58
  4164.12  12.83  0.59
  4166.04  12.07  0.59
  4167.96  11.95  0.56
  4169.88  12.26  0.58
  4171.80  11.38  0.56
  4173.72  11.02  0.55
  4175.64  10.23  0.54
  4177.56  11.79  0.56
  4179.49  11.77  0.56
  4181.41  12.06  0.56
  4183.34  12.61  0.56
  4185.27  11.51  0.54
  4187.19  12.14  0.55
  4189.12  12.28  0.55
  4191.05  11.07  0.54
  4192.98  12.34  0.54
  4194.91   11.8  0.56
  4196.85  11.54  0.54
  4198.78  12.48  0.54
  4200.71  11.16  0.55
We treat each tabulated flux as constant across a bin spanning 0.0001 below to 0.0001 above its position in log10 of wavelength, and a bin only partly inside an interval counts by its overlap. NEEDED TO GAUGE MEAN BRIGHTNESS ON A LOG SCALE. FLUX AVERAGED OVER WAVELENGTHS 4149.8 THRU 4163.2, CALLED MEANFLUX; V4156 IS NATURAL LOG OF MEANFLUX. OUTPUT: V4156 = 2.50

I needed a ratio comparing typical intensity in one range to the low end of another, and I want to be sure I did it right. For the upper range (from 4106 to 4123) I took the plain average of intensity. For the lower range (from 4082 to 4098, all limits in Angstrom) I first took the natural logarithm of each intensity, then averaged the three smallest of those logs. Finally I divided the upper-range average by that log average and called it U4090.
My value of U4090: 4.2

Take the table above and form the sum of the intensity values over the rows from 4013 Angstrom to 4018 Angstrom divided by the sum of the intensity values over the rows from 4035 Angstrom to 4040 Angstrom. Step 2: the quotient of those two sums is 0.96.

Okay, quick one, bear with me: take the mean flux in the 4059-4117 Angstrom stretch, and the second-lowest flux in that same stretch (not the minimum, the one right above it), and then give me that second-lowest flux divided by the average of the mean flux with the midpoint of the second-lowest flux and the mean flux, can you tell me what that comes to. 0.49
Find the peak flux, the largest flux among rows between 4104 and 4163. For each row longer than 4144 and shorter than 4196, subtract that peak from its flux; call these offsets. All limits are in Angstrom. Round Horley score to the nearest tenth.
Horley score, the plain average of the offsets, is -1.1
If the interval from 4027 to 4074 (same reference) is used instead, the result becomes -0.6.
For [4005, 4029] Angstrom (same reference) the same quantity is -0.7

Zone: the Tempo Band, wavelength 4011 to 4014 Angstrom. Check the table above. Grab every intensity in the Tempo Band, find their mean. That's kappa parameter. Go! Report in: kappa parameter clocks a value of 12.2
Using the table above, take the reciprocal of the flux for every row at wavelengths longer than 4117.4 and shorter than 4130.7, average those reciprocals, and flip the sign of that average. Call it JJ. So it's -0.091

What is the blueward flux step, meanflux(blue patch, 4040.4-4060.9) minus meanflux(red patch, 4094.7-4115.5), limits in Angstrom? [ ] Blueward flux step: 5.8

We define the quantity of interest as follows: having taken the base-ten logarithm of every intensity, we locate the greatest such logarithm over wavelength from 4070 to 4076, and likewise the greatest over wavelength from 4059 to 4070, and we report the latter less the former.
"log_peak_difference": 0.015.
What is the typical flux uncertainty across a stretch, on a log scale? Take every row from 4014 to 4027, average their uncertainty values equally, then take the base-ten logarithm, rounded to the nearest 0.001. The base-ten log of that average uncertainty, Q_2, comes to -0.171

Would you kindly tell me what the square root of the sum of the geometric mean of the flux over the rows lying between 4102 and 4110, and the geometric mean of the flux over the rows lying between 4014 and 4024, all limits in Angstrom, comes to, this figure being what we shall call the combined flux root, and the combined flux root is 4.10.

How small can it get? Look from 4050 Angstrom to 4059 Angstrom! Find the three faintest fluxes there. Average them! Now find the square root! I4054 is 3.38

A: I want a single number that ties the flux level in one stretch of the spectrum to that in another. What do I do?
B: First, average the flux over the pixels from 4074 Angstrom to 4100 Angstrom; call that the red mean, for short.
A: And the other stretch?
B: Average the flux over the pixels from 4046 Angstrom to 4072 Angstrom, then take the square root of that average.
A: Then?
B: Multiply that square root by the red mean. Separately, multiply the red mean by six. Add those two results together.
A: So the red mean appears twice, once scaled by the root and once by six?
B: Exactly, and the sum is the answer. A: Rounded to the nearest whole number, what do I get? 95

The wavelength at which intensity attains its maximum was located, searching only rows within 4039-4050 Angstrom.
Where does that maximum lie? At 4041.32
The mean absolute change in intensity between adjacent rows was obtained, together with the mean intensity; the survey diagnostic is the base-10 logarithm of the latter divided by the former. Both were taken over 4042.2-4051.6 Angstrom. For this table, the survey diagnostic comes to 1.09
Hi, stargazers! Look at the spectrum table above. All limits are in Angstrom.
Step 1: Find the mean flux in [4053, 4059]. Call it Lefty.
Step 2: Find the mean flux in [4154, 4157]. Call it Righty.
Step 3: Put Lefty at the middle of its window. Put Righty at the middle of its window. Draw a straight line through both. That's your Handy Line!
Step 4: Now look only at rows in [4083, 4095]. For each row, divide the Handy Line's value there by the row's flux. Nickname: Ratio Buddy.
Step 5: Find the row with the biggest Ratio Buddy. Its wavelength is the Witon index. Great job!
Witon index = 4093.77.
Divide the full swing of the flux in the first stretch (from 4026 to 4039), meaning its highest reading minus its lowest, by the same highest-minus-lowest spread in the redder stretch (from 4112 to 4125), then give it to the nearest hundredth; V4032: 0.67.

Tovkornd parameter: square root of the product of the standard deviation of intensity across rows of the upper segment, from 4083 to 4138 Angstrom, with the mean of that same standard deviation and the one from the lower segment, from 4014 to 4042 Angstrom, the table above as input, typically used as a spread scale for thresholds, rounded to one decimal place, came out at 2.0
